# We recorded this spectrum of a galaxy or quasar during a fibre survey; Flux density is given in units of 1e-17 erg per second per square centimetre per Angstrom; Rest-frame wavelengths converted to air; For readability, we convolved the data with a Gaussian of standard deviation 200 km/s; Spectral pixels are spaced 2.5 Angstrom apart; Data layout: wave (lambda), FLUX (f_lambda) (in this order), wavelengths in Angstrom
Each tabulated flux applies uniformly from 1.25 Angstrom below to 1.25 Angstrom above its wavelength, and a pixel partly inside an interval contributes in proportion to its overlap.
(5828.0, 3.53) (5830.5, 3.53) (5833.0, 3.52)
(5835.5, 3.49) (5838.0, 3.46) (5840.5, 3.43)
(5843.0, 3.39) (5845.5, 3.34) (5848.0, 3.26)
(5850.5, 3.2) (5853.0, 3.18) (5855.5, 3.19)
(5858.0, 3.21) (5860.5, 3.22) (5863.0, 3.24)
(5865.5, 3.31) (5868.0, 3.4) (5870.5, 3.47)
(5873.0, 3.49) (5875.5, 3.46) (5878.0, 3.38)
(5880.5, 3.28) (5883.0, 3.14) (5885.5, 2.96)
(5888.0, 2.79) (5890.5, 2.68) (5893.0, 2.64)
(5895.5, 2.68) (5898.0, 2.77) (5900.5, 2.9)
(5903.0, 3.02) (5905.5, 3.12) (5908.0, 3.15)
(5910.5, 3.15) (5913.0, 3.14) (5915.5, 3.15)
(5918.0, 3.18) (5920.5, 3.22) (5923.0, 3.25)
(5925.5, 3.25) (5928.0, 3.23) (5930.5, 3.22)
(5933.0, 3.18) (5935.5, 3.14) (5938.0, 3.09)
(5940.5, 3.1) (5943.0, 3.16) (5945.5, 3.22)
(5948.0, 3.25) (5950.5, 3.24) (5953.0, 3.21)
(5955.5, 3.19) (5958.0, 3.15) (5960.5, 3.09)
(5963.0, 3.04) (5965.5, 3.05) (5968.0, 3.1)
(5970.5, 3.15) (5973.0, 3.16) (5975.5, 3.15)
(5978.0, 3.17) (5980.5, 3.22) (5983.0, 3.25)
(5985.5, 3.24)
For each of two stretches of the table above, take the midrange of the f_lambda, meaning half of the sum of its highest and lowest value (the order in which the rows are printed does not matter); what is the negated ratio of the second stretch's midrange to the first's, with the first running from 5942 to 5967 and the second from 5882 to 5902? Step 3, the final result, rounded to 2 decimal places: -0.92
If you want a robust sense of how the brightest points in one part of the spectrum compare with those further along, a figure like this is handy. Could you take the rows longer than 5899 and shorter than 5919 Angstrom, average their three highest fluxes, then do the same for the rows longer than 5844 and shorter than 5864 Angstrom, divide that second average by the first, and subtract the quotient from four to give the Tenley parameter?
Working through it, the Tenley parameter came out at 2.96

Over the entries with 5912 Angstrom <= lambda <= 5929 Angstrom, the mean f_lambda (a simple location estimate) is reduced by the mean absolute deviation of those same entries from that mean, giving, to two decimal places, 3.16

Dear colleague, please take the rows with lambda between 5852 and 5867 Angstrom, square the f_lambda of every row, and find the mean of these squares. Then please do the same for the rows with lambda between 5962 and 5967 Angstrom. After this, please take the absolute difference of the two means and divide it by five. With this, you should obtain 0.23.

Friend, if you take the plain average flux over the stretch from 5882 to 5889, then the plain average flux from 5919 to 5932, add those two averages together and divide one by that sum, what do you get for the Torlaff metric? 0.161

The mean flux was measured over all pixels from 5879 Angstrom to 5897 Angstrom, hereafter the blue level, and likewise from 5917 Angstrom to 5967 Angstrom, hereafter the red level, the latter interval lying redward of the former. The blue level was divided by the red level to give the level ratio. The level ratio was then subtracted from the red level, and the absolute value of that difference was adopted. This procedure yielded 2.26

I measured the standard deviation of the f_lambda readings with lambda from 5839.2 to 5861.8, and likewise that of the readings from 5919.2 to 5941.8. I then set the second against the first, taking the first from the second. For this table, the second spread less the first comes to -0.03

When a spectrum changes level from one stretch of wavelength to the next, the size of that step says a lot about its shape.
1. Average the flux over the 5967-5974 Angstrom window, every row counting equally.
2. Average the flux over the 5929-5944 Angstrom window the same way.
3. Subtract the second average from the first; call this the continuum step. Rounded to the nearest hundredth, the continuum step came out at -0.01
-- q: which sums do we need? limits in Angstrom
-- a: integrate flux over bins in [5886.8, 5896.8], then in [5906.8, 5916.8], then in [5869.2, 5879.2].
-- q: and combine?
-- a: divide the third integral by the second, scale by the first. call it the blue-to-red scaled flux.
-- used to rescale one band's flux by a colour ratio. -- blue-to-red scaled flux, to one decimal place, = 29.6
